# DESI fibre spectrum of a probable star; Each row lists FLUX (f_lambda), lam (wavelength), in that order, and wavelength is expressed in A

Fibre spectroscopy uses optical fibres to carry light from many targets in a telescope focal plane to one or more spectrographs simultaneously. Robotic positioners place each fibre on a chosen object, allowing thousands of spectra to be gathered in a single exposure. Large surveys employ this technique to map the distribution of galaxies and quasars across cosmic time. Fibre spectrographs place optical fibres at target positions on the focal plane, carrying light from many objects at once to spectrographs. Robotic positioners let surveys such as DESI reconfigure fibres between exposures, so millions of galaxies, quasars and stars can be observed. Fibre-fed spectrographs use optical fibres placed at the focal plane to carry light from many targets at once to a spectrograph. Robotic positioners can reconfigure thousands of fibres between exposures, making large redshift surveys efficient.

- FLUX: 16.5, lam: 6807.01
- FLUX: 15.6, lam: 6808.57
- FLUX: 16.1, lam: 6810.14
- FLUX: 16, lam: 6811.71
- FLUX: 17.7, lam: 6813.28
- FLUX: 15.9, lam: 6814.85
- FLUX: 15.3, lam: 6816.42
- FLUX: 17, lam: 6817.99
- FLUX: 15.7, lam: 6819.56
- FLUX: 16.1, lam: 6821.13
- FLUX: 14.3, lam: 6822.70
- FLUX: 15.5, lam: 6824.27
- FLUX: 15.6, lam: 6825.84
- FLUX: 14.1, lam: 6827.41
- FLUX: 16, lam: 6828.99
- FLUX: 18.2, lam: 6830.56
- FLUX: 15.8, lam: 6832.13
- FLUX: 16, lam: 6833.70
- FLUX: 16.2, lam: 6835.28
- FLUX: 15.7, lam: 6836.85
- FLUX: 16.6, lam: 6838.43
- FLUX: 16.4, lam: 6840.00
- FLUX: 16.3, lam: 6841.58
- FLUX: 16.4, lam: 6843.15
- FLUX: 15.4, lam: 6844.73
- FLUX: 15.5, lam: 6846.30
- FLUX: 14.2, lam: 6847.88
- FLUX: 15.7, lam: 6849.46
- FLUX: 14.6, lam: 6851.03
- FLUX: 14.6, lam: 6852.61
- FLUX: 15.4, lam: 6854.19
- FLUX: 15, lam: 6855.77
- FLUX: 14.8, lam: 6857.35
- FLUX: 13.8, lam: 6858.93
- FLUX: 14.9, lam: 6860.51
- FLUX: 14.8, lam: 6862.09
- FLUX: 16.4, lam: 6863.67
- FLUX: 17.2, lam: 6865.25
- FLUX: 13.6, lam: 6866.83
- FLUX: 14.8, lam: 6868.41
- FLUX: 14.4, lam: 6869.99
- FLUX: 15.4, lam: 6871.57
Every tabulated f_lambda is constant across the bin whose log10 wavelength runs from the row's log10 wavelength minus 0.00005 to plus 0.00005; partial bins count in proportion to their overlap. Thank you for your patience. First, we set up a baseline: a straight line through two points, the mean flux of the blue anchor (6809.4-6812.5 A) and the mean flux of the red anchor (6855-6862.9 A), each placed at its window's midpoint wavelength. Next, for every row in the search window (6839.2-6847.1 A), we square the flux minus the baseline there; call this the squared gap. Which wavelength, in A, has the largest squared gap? 6843.15 A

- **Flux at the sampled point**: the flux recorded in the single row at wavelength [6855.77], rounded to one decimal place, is 15.0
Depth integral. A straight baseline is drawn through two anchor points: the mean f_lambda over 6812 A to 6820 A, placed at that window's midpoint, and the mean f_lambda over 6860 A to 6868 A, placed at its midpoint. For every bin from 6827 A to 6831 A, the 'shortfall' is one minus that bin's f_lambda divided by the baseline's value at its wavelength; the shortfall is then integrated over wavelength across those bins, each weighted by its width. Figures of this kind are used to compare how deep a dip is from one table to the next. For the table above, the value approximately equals -0.01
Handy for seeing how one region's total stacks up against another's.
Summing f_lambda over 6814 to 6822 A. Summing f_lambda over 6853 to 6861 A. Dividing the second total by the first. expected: 0.92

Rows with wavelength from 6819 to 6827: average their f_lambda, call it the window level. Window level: 15.4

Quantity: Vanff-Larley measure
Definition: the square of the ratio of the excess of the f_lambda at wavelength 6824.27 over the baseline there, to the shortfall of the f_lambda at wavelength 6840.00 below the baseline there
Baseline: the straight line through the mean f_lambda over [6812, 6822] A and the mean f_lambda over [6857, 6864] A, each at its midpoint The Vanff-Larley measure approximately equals 0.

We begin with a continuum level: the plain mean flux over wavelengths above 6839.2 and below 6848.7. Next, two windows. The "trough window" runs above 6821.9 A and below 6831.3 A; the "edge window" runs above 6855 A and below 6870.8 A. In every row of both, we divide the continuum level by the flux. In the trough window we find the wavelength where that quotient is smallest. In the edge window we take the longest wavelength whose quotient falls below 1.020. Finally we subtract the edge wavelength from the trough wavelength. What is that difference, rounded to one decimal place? -34.7 A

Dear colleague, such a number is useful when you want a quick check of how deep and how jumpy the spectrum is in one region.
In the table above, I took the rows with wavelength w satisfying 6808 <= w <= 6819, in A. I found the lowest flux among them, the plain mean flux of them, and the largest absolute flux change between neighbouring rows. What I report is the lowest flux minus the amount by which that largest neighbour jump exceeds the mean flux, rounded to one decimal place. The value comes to 29.7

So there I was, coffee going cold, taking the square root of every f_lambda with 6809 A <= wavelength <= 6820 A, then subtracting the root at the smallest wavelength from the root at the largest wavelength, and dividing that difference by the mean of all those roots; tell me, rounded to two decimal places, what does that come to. -0.01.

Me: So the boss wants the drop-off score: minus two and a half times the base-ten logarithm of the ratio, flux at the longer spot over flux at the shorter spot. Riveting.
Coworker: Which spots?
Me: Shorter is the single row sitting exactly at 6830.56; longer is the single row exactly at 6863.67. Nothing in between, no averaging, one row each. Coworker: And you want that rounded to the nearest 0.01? 0.11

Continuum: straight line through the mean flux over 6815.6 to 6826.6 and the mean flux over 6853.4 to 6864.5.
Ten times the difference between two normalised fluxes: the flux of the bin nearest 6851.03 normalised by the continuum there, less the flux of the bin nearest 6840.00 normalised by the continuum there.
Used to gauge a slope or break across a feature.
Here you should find -1.1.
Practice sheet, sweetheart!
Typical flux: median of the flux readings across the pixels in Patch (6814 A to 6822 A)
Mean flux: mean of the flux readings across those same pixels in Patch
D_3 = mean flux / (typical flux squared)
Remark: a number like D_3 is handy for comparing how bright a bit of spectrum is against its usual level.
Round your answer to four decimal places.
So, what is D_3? 0.0633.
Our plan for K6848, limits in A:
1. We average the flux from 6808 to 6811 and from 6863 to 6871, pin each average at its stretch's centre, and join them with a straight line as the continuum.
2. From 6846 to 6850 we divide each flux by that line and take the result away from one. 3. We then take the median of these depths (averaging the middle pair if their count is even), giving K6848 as 0.00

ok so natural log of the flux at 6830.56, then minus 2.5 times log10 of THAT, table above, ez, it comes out -1.16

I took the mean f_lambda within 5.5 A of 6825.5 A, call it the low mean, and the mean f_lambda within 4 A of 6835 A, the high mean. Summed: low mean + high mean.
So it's 31.7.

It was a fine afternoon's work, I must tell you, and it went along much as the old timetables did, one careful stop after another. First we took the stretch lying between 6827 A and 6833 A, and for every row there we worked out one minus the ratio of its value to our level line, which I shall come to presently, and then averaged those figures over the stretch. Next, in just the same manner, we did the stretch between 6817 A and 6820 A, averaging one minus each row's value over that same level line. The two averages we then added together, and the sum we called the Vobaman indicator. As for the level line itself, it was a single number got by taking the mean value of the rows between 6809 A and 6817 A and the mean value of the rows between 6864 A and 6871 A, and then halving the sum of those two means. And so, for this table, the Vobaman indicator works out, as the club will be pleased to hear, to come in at -0.08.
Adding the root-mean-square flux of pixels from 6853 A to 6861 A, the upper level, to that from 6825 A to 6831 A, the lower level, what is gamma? 30.8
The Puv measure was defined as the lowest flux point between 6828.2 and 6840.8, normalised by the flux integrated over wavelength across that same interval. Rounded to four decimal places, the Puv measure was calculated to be 0.0762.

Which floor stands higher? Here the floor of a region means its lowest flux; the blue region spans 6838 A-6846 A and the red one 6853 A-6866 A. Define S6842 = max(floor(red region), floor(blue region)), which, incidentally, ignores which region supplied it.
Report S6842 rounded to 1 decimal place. 15.4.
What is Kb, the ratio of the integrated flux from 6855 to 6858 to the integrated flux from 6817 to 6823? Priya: 0.47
